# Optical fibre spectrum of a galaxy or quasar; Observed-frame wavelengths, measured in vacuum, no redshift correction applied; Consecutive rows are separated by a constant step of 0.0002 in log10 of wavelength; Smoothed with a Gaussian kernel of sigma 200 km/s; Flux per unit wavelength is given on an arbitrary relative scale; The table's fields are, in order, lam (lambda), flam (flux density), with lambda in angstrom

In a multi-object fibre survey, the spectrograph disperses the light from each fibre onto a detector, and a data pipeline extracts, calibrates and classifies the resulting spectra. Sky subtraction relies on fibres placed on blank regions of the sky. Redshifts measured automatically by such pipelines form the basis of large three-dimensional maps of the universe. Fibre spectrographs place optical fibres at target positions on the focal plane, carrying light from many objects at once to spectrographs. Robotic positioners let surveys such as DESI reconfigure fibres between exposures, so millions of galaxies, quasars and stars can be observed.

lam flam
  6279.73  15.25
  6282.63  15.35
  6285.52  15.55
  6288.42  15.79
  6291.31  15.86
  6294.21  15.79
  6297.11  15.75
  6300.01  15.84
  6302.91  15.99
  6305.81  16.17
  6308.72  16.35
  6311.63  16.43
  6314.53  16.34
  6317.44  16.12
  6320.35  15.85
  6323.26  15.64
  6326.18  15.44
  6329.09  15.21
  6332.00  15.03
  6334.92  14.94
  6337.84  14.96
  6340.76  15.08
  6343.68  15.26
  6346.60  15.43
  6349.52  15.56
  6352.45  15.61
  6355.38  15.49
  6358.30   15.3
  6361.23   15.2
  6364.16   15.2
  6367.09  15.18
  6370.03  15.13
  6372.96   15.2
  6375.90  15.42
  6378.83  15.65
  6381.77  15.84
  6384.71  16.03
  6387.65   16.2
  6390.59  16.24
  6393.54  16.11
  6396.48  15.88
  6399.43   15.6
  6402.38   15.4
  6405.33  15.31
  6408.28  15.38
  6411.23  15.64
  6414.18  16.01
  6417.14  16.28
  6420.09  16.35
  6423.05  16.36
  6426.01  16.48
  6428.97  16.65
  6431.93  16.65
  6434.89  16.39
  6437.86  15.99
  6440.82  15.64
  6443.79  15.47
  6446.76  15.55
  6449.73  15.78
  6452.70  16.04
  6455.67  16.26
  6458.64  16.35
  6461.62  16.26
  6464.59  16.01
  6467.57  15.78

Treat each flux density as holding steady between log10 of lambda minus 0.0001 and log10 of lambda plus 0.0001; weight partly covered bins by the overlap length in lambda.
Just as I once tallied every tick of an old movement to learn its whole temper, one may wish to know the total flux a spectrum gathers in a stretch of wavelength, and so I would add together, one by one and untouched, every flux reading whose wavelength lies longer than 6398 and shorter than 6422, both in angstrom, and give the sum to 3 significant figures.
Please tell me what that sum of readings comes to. 126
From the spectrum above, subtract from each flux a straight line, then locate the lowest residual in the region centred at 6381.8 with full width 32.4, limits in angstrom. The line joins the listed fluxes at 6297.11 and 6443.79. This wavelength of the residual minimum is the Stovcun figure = 6370.03 angstrom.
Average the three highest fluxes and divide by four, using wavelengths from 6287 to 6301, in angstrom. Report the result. 3.96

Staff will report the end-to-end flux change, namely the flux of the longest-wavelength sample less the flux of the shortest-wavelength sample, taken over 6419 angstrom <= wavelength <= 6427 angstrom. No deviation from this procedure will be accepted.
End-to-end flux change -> 0.13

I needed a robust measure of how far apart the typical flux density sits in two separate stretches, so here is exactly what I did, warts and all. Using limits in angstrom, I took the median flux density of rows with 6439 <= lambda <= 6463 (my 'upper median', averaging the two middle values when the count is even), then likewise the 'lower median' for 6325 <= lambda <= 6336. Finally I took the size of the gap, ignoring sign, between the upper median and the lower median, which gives 0.79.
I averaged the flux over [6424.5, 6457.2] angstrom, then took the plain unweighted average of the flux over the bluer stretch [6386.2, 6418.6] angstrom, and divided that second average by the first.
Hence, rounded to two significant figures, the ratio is 0.98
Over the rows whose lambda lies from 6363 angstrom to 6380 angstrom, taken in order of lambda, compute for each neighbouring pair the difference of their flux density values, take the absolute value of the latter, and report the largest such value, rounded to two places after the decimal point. 0.23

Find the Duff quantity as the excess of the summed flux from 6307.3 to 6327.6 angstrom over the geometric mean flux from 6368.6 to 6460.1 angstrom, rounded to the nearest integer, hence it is 96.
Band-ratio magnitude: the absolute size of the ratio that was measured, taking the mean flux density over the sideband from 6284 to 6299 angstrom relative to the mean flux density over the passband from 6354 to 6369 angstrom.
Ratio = 1.03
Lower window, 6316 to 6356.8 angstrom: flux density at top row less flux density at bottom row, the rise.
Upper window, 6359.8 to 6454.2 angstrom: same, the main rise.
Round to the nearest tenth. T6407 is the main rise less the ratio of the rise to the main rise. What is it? 1.6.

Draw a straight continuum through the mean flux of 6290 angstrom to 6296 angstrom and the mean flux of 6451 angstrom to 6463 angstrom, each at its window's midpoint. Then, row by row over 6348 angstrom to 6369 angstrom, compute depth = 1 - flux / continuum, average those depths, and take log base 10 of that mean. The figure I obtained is -1.41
